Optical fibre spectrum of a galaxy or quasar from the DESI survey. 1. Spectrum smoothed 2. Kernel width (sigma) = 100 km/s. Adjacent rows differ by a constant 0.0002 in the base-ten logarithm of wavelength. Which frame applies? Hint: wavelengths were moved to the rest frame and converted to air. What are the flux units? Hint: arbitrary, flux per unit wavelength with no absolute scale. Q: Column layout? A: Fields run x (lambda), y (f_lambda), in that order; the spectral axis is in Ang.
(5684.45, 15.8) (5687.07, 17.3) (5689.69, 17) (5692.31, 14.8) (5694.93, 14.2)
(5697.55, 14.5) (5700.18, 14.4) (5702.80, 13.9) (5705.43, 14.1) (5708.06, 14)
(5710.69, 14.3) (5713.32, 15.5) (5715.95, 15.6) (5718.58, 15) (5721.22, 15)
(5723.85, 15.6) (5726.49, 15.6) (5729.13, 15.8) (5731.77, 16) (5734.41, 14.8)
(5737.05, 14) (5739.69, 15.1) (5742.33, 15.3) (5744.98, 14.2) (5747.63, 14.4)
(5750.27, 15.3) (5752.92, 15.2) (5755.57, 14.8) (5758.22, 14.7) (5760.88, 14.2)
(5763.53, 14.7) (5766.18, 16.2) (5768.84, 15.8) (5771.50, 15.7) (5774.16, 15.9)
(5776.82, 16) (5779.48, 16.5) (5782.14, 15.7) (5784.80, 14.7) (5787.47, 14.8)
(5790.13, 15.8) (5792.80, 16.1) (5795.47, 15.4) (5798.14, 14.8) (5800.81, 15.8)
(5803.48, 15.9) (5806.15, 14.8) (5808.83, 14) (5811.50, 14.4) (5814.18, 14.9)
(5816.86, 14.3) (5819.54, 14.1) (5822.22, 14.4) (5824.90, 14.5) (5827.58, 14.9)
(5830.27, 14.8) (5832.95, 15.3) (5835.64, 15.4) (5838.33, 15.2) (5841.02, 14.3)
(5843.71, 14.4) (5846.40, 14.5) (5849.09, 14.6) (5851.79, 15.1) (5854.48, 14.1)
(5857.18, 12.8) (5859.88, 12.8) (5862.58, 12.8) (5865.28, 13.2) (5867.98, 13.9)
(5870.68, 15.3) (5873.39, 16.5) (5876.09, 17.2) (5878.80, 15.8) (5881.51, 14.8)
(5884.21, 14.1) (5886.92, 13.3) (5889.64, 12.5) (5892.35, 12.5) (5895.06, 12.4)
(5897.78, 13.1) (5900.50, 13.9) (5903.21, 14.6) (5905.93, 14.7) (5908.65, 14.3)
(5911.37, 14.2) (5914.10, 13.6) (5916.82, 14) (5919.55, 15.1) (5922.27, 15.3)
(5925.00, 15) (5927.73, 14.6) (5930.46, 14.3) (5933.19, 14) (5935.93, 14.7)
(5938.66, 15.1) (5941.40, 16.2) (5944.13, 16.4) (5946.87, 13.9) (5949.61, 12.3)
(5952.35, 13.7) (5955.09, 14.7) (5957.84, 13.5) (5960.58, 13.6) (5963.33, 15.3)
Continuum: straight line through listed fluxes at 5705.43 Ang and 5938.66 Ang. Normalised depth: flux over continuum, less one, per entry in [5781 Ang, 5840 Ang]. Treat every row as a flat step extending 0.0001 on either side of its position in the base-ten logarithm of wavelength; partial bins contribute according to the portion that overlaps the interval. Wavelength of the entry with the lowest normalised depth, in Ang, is 5808.83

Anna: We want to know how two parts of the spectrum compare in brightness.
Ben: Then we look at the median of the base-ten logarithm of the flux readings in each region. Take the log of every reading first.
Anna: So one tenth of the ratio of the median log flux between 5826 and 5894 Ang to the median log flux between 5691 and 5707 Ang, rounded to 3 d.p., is 0.101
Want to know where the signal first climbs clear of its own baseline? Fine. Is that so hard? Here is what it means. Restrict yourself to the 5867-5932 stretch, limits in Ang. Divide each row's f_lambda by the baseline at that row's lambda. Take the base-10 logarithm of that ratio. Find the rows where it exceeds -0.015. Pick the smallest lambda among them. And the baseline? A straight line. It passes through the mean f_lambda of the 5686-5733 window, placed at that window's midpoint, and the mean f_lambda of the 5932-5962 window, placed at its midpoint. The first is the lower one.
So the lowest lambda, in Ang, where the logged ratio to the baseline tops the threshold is 5870.68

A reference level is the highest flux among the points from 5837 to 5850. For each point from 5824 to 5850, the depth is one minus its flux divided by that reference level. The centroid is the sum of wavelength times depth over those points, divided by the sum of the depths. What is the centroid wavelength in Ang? 5839.3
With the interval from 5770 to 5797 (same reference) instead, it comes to 5781.0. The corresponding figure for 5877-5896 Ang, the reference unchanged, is 5891.0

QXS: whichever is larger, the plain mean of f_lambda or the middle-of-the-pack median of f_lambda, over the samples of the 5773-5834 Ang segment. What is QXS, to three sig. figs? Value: 15.1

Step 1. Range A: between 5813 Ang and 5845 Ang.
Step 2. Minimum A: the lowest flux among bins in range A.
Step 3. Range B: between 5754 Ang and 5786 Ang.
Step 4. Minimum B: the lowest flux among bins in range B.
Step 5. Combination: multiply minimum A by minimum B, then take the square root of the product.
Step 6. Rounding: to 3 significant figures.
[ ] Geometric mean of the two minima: 14.1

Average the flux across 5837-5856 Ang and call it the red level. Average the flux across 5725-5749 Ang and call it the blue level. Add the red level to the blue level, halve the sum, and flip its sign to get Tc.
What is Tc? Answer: -14.8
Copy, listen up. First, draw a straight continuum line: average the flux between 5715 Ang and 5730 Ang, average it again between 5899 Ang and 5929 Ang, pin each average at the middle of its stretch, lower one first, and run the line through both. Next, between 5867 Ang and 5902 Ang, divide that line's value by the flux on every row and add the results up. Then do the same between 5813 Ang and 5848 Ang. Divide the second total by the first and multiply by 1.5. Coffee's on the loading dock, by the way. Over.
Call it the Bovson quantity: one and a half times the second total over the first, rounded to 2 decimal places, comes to 1.47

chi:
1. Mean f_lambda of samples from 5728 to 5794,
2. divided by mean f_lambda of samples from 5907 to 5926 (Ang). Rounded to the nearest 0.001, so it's 1.053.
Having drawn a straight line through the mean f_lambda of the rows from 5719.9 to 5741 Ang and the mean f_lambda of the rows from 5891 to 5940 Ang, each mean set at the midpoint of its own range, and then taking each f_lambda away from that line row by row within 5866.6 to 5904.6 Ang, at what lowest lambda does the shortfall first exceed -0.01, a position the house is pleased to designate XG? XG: 5867.98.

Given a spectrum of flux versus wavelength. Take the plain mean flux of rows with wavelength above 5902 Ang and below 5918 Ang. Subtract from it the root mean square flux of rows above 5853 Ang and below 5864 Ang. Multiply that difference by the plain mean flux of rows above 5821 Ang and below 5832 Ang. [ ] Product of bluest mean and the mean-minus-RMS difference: 16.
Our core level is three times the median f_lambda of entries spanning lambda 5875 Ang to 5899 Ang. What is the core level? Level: 39.9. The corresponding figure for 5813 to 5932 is 43.2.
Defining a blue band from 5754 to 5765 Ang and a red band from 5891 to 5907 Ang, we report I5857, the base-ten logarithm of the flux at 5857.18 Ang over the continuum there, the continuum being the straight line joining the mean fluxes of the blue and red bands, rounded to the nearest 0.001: -0.034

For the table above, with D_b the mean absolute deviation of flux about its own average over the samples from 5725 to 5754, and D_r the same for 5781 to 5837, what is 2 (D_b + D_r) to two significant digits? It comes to 2.1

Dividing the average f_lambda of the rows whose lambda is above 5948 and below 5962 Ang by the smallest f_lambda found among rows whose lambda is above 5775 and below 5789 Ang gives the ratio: 0.92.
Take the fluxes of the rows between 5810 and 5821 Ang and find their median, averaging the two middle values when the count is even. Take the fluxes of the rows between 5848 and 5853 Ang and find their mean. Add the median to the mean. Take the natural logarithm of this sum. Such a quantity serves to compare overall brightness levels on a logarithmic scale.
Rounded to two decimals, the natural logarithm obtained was 3.37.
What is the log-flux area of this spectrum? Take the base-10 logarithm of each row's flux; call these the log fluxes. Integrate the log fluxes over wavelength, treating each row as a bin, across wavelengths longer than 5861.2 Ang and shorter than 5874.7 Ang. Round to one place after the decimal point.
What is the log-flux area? 15.6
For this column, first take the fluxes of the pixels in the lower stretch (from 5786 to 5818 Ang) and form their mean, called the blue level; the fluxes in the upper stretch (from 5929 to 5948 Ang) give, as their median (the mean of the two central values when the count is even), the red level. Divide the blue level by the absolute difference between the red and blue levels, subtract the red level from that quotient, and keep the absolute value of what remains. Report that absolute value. 25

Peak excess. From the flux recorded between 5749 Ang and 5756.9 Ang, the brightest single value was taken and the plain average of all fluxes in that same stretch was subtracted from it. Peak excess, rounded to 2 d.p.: 0.20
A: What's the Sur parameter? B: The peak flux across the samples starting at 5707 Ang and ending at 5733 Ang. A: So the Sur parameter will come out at 16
